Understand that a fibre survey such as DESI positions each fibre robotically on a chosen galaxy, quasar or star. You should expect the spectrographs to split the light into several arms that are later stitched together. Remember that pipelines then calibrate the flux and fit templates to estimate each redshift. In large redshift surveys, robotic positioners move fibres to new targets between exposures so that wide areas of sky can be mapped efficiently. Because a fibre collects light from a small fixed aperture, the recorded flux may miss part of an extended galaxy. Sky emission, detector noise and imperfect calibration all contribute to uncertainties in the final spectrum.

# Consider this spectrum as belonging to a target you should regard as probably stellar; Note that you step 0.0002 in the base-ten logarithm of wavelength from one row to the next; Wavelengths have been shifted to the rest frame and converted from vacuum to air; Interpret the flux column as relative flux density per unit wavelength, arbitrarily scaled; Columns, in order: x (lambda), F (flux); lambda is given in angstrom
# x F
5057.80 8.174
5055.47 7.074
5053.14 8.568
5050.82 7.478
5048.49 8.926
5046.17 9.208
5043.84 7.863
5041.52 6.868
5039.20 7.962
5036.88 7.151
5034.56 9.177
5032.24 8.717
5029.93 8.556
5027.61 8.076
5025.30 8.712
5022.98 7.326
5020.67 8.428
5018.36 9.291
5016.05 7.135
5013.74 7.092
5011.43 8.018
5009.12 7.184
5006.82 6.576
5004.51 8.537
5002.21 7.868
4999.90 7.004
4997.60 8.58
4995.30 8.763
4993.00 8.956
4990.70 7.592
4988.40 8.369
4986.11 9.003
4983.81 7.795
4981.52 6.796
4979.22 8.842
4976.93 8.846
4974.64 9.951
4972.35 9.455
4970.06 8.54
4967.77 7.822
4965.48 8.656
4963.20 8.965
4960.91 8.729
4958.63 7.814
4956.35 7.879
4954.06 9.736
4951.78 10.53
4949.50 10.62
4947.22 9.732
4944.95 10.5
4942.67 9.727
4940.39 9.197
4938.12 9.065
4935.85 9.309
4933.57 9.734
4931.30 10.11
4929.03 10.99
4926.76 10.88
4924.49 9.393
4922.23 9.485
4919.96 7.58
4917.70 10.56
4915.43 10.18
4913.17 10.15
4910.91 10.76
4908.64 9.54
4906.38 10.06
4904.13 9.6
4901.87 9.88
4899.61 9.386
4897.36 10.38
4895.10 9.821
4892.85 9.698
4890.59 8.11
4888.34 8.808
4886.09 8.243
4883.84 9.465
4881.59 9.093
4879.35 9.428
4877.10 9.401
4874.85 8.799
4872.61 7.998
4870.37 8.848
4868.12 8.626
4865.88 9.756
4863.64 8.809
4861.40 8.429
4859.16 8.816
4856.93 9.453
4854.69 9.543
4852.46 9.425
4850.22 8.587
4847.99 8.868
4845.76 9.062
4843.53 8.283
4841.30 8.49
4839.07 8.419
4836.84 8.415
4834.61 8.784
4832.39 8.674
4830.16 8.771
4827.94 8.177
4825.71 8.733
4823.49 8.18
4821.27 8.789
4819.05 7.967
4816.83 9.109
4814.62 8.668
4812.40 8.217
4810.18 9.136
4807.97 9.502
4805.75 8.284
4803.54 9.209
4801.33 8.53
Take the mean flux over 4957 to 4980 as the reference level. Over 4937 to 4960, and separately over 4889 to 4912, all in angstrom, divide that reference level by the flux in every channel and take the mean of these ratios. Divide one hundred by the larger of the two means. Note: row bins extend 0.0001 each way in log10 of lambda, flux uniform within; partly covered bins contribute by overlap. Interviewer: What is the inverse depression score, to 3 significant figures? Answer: 107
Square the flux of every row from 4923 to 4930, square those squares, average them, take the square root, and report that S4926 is 110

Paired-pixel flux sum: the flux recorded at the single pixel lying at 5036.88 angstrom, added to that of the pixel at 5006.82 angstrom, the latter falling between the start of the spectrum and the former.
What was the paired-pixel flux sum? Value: 13.7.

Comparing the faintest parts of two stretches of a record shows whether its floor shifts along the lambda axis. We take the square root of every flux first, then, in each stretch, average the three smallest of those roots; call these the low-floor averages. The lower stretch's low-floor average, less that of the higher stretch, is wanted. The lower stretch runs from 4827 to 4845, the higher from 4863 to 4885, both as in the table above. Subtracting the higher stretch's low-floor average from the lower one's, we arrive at -0.03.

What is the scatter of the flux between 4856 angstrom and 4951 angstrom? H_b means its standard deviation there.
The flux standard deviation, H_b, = 0.8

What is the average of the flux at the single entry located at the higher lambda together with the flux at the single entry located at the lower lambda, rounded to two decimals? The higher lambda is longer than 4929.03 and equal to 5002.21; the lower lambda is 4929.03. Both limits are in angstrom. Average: 9.43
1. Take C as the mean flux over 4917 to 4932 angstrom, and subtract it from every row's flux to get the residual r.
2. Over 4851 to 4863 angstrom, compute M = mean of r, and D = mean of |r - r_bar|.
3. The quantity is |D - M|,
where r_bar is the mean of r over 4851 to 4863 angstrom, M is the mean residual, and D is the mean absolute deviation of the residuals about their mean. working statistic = 1.1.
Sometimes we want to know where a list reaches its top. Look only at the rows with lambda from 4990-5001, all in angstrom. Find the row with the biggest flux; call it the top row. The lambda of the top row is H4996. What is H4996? 4993.00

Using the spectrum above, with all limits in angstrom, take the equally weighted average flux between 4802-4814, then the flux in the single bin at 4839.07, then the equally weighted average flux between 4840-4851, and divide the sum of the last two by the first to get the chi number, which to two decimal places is 1.93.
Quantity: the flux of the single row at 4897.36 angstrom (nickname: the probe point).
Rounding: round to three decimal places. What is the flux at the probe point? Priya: 10.380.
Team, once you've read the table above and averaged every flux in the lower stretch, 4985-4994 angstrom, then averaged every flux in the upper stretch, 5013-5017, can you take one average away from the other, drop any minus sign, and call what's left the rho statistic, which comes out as 1.4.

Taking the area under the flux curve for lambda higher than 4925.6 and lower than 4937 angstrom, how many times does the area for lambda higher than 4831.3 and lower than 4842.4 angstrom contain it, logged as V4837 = 0.82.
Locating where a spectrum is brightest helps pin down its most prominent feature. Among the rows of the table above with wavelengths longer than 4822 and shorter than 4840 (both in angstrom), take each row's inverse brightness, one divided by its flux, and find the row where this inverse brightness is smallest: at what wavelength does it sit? 4834.61 angstrom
